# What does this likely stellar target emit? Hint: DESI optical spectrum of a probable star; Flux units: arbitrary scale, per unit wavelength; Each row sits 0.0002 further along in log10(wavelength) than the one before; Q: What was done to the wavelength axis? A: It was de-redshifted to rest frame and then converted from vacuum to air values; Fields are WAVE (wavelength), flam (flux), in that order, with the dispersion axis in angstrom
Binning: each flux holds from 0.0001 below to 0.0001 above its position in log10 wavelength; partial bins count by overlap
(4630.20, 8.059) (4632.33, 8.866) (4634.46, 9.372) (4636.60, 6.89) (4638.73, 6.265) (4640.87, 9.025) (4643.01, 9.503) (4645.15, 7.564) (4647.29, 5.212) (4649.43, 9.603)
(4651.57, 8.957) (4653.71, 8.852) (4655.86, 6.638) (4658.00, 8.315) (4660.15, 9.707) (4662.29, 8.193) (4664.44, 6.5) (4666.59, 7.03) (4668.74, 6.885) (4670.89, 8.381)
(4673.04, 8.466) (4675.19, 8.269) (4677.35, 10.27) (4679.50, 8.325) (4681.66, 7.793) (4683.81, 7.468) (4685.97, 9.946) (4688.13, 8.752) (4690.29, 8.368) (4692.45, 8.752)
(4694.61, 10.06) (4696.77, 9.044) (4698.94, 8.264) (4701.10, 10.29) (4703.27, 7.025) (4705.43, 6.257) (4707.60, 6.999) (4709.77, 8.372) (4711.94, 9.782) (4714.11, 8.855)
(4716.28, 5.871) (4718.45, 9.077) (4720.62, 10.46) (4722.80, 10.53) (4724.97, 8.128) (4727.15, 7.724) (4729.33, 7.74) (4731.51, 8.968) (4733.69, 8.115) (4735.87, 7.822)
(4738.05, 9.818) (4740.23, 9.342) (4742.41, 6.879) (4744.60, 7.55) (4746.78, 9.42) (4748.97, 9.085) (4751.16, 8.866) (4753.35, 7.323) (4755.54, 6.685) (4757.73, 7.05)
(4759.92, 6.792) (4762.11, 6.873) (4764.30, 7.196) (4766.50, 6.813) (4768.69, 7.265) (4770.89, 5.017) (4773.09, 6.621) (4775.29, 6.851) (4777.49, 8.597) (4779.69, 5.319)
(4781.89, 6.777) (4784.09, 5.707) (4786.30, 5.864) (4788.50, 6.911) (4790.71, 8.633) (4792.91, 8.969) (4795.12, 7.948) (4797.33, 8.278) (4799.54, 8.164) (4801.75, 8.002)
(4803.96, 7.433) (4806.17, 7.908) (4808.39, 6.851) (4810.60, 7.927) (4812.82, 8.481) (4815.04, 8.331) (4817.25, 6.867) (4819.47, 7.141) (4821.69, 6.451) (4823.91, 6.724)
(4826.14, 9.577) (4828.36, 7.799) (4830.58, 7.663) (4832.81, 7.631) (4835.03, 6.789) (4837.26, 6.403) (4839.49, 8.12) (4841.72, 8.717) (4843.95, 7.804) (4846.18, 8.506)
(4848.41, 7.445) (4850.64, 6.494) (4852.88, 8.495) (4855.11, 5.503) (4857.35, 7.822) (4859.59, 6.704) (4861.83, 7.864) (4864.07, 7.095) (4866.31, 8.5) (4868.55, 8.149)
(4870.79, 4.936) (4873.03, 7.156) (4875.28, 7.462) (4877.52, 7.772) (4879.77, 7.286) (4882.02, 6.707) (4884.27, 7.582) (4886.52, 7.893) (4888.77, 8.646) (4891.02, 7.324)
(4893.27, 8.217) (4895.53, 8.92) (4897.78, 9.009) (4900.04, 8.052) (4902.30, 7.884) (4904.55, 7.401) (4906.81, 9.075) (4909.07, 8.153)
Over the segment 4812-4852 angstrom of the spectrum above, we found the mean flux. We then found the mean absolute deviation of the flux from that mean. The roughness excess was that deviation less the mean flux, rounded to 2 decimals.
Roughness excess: -6.88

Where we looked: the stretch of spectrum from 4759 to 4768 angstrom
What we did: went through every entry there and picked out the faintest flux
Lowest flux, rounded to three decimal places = 6.792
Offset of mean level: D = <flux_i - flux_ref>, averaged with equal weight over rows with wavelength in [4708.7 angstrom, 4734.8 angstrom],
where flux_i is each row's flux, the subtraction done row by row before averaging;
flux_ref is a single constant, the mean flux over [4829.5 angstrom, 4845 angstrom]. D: 1.05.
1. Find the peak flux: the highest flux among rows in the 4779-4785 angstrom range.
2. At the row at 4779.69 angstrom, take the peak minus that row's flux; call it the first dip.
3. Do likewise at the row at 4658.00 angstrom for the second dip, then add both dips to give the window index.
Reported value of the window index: -0.1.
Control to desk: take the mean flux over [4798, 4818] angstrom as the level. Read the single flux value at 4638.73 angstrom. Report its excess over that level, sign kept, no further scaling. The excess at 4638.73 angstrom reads -2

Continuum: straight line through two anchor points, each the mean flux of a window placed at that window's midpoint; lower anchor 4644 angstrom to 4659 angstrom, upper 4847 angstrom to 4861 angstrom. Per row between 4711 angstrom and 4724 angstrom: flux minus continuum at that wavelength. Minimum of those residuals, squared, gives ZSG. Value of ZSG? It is 3.1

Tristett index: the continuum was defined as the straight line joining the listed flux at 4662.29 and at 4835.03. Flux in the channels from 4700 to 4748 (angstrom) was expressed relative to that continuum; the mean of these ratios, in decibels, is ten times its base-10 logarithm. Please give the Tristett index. 0.39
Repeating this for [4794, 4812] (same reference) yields 0.45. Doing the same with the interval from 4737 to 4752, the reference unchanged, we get 0.63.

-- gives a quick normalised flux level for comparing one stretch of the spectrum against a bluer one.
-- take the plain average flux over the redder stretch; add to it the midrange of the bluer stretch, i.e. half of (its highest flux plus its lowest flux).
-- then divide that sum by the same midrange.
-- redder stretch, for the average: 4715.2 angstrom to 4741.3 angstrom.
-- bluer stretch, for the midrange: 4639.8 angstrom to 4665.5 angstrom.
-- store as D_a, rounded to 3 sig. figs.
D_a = 2.16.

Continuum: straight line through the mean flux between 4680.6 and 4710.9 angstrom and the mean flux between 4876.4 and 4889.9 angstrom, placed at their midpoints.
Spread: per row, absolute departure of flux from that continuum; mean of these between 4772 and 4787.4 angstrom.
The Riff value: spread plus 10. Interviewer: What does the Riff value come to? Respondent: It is 11.7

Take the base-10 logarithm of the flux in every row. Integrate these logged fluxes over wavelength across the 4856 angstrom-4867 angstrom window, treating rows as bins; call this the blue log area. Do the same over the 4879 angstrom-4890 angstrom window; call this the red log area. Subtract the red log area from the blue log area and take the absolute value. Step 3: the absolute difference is 0.1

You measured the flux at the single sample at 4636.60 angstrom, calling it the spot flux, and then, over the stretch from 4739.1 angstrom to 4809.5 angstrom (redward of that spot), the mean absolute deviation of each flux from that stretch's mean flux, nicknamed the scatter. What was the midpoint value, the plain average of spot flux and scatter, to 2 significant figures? 3.9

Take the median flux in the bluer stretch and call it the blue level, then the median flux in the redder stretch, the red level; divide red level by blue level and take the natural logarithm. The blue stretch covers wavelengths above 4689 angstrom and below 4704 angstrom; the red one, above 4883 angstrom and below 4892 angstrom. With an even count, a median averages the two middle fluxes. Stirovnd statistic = -0.12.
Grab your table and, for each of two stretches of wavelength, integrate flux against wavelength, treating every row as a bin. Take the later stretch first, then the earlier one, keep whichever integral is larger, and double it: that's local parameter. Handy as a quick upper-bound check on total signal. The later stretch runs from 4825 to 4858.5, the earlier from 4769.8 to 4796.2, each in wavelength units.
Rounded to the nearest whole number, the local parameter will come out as 512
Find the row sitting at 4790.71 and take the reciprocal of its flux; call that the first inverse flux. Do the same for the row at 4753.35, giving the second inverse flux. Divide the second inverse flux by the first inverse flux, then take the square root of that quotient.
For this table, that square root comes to 1.09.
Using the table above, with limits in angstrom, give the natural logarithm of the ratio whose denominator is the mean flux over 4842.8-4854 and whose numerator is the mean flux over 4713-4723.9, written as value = 0.15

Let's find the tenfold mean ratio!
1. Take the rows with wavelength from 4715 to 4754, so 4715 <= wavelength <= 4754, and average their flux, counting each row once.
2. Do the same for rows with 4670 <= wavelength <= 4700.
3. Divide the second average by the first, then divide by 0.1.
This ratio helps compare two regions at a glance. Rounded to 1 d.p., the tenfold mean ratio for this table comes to 10.3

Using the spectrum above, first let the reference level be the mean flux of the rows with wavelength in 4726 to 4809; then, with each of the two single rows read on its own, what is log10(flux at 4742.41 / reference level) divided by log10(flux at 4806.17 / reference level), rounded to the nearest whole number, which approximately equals -2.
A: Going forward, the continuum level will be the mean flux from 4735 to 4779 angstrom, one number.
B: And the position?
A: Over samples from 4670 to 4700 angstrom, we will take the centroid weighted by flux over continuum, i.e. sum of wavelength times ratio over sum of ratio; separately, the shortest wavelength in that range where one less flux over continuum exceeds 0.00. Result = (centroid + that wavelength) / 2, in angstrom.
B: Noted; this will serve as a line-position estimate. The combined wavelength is 4684.4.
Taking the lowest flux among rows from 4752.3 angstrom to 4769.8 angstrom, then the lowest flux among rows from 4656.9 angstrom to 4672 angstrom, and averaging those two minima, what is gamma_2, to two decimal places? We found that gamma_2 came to 6.59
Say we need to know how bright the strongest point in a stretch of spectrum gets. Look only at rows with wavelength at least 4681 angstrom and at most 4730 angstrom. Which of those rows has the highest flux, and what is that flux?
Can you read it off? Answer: 10.53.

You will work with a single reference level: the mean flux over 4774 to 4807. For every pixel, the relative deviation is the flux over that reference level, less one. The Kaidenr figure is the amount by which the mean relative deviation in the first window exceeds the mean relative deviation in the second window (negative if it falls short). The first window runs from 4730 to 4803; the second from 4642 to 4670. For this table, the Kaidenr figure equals -0.048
